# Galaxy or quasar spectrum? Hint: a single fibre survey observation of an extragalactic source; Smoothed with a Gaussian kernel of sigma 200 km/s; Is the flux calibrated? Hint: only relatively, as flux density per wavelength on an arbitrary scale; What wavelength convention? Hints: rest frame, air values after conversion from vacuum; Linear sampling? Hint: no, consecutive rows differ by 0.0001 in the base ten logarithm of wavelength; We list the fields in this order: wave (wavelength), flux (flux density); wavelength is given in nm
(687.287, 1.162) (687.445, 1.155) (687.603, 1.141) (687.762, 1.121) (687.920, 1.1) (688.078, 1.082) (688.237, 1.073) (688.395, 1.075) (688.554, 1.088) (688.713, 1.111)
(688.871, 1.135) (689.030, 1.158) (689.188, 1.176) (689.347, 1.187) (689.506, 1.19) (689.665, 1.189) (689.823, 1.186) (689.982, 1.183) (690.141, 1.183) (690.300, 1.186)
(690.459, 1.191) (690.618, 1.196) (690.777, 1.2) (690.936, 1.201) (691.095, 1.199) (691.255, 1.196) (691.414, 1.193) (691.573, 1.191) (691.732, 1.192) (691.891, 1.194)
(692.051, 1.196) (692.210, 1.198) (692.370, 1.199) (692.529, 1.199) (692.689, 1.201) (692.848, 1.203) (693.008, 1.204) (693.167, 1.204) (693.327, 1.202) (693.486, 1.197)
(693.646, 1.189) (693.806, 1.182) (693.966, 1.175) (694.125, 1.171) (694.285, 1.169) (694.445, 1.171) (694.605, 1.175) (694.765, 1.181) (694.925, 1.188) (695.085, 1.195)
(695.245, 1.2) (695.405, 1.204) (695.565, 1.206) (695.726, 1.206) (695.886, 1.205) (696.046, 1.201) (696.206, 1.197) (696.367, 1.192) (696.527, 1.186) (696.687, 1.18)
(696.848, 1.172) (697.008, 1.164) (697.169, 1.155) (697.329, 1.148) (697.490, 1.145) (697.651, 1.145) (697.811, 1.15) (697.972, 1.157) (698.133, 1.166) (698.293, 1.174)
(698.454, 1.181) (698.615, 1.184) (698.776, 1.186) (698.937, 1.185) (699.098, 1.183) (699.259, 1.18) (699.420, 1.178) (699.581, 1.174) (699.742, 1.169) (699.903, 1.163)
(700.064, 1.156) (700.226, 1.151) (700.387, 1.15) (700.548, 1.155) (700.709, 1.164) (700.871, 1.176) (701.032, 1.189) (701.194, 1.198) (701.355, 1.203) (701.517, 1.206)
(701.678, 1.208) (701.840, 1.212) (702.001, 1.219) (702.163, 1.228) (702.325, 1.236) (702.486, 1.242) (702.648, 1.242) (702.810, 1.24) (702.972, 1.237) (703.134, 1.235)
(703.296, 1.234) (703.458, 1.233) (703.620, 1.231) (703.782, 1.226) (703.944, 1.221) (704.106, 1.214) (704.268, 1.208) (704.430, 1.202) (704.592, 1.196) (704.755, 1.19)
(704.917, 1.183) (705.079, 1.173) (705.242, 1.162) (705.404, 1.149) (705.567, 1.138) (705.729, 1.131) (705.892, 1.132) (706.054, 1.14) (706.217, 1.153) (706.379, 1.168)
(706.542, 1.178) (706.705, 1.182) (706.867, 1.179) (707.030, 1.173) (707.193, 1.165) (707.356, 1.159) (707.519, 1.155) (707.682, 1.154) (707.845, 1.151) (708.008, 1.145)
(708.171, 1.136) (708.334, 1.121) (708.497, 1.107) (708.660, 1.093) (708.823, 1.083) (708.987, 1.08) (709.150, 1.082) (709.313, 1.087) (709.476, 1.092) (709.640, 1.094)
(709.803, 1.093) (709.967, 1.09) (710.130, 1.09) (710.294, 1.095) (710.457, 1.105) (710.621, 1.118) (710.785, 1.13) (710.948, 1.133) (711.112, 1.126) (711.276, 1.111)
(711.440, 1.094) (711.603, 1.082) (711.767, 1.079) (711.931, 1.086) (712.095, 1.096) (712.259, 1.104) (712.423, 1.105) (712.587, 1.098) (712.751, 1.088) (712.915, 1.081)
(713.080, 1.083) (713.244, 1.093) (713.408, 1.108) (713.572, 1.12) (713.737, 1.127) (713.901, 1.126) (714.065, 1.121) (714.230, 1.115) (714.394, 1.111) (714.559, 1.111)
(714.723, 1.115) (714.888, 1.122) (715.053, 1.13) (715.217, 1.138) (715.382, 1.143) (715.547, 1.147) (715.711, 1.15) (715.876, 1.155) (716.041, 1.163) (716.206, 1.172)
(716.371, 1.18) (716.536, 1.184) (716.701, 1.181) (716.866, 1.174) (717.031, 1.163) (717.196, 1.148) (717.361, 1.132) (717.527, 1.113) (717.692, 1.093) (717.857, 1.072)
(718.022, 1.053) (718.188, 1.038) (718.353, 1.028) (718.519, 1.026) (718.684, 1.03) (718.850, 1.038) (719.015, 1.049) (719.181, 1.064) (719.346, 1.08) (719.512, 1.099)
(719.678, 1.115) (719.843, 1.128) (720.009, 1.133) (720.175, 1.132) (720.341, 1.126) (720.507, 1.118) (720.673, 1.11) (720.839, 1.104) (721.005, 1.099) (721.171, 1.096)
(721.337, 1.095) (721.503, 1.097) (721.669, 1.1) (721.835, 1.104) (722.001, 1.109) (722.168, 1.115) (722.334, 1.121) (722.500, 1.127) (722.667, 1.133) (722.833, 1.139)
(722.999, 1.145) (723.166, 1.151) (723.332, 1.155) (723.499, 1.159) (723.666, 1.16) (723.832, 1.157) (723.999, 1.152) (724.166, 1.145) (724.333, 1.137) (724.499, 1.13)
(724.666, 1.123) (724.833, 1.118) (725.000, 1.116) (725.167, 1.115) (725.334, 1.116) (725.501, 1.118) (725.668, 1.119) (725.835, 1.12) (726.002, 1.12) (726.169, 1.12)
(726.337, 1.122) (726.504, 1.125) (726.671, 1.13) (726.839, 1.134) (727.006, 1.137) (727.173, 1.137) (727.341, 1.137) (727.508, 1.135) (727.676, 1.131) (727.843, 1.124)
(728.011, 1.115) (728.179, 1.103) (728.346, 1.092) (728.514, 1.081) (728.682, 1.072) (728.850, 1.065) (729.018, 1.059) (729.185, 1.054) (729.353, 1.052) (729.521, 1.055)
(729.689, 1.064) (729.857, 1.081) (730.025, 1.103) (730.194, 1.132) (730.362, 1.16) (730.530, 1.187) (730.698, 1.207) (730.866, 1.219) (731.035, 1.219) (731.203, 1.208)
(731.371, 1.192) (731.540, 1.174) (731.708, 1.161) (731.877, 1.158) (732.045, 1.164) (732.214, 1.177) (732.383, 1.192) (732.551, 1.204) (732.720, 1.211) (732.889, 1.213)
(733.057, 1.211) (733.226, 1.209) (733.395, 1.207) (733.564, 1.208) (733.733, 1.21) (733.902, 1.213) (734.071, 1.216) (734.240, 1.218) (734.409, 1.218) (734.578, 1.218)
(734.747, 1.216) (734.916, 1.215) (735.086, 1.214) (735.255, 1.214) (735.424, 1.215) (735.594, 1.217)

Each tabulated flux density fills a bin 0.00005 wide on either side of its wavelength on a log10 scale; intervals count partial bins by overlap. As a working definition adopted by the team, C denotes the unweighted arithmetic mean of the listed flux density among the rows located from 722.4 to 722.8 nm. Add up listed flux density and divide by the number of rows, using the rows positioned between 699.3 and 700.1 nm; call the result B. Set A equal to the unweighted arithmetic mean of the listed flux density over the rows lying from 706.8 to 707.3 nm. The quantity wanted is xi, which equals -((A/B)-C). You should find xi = 0.13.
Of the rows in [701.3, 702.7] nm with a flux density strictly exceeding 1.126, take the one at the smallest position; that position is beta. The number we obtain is 701.355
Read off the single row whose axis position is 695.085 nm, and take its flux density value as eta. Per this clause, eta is 1.195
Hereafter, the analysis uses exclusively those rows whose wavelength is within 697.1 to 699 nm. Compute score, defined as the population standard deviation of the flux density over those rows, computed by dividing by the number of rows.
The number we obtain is 0.016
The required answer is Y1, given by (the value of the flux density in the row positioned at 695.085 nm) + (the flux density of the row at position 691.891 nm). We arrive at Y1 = 2.39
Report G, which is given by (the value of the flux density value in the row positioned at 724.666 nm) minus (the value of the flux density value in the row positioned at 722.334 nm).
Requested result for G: 0.00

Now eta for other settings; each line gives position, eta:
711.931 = 1.086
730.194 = 1.132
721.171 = 1.096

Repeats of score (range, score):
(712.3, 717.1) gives 0.030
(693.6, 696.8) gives 0.012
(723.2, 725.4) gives 0.018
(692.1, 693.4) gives 0.002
